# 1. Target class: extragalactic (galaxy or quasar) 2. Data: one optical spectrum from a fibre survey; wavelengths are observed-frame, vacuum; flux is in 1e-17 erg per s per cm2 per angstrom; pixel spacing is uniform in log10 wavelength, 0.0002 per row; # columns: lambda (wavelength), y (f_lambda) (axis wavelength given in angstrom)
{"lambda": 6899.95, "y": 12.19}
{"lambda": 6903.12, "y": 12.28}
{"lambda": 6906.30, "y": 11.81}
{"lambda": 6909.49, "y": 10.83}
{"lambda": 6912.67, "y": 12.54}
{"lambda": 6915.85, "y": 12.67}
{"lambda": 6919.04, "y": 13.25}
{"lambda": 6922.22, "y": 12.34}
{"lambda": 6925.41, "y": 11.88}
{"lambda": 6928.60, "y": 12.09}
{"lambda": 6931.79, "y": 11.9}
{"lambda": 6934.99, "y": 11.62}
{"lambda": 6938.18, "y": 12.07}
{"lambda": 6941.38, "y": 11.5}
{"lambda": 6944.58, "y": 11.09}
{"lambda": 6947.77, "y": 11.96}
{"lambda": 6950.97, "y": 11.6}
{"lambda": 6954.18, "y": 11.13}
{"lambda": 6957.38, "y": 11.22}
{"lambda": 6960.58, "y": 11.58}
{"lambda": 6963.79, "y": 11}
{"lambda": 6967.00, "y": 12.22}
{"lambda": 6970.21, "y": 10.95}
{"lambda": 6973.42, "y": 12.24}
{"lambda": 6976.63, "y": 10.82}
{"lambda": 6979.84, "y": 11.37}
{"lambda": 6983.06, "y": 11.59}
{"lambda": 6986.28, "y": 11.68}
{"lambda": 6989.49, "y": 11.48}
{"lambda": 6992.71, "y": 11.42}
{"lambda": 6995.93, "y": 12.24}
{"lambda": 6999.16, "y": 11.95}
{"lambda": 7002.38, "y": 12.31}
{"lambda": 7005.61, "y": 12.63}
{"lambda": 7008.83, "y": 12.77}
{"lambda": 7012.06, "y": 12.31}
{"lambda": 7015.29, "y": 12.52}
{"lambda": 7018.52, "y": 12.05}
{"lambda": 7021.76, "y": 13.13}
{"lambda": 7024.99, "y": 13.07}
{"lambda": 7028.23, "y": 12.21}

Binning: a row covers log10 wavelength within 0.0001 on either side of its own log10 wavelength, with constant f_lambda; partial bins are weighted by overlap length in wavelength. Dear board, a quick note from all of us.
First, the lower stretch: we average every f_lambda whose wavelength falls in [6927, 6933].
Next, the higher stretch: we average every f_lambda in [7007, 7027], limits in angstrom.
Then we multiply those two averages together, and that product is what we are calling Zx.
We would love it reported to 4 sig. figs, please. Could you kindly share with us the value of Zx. 151.6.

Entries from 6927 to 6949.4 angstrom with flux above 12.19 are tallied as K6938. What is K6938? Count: 0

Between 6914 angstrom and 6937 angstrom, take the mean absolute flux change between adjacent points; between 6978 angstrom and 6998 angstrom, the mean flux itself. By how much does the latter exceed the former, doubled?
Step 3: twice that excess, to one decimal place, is 22.4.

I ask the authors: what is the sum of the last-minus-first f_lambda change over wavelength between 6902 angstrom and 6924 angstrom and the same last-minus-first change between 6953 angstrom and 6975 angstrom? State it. 1.2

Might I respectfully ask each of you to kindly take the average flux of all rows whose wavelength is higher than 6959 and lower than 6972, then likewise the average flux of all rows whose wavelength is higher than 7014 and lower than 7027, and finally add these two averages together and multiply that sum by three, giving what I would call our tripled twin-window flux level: 72.4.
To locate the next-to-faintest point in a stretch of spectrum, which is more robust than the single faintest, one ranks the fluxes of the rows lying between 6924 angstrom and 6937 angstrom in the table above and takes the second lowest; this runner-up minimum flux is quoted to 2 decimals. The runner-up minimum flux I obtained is 11.88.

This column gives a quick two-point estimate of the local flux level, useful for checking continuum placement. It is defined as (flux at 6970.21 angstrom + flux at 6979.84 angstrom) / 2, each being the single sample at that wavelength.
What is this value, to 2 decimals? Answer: 11.16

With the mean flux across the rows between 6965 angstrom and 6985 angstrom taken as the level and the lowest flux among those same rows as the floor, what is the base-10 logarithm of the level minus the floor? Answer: -0.15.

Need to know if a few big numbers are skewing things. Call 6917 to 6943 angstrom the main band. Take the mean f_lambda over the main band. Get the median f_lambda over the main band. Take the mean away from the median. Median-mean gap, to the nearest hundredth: -0.10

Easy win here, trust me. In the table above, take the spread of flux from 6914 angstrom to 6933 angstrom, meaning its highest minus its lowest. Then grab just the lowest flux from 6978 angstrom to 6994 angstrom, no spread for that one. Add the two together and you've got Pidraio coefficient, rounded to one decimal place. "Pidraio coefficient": 12.7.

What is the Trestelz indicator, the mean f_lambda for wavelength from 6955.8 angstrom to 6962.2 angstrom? 11.4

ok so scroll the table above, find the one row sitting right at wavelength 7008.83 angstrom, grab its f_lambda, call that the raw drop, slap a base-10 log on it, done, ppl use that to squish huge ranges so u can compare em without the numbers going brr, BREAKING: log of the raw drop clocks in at 1.11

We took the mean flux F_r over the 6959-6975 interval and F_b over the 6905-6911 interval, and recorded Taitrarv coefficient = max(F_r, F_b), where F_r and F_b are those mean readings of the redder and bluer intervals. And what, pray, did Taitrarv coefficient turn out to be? 11.6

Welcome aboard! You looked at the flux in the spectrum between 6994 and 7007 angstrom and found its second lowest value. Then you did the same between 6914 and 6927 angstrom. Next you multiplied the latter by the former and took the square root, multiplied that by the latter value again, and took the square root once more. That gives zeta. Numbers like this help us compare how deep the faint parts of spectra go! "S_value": 12.3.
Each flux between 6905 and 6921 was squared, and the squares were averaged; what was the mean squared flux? 150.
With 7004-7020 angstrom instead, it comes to 155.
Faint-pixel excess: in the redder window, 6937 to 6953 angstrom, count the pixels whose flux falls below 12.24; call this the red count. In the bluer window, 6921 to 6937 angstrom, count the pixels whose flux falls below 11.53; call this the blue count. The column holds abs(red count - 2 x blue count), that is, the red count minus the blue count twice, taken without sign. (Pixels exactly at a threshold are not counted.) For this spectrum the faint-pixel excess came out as 5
